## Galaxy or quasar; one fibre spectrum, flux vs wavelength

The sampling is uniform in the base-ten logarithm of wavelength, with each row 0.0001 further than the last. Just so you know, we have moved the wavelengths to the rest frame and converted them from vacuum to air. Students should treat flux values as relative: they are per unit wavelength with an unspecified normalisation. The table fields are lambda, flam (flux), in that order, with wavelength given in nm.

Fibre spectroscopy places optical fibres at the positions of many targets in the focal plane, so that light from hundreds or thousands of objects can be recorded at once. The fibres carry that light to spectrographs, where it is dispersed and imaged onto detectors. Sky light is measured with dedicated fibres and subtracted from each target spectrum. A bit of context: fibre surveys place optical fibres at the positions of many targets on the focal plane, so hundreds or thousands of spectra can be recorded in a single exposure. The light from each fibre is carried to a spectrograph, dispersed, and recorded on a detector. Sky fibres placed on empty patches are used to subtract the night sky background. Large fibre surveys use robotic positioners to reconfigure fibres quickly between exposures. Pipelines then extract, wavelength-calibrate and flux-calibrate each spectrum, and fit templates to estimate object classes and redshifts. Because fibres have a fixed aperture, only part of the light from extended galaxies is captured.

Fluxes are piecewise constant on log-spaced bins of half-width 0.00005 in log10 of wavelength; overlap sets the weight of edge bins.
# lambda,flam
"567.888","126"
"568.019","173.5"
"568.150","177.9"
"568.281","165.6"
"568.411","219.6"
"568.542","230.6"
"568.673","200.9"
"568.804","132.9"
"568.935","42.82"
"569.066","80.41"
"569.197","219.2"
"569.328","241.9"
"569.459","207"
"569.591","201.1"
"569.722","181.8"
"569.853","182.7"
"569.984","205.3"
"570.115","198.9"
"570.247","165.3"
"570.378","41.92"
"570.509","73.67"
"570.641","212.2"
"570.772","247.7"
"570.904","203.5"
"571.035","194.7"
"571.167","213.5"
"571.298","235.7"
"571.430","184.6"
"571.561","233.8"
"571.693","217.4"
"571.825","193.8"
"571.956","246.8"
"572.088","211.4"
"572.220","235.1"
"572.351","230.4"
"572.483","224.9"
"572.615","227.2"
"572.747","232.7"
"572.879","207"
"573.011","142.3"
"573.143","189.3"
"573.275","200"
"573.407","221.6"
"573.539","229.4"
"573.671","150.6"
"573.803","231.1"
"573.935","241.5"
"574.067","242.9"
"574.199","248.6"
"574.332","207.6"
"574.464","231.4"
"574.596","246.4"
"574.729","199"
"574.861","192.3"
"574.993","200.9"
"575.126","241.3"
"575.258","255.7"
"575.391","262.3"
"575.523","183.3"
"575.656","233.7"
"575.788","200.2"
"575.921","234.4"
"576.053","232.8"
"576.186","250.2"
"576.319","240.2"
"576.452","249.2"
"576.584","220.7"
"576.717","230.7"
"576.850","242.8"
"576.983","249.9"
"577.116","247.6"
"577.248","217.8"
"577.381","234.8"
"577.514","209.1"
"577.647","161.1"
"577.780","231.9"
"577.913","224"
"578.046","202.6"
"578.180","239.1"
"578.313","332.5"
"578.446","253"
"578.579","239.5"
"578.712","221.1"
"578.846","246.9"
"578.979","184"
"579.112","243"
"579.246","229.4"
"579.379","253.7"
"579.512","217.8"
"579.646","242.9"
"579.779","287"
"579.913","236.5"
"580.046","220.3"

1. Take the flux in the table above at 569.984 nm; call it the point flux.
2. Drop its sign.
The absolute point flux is 205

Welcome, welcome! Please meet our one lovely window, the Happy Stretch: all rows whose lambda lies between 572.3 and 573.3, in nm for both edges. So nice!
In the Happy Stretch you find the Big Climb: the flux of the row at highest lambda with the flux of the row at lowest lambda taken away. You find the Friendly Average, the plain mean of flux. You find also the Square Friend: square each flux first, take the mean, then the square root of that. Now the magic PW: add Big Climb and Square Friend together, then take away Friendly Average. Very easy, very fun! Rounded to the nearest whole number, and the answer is -28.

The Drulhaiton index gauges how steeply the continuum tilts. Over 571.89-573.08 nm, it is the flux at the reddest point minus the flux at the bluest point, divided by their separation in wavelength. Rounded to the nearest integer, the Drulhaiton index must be -99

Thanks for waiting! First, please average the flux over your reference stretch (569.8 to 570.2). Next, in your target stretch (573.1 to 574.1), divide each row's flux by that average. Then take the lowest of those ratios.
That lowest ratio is 0.77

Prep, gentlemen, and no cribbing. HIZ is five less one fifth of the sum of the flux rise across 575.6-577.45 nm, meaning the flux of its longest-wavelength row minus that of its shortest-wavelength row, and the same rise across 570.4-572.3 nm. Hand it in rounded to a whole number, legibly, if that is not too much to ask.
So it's -28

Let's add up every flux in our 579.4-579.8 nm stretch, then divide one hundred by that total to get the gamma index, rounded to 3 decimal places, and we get 0.134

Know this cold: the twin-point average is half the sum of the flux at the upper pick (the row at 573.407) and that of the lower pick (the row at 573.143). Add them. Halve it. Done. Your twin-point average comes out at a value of 205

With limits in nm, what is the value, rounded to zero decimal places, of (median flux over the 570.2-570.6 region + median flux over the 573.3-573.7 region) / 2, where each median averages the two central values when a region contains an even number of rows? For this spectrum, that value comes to 148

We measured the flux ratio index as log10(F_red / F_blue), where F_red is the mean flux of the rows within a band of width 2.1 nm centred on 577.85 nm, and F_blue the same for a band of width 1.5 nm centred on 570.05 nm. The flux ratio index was 0.12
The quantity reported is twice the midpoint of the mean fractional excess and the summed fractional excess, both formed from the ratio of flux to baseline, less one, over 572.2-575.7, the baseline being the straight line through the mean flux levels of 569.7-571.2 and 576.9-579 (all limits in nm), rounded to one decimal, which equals 2.4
